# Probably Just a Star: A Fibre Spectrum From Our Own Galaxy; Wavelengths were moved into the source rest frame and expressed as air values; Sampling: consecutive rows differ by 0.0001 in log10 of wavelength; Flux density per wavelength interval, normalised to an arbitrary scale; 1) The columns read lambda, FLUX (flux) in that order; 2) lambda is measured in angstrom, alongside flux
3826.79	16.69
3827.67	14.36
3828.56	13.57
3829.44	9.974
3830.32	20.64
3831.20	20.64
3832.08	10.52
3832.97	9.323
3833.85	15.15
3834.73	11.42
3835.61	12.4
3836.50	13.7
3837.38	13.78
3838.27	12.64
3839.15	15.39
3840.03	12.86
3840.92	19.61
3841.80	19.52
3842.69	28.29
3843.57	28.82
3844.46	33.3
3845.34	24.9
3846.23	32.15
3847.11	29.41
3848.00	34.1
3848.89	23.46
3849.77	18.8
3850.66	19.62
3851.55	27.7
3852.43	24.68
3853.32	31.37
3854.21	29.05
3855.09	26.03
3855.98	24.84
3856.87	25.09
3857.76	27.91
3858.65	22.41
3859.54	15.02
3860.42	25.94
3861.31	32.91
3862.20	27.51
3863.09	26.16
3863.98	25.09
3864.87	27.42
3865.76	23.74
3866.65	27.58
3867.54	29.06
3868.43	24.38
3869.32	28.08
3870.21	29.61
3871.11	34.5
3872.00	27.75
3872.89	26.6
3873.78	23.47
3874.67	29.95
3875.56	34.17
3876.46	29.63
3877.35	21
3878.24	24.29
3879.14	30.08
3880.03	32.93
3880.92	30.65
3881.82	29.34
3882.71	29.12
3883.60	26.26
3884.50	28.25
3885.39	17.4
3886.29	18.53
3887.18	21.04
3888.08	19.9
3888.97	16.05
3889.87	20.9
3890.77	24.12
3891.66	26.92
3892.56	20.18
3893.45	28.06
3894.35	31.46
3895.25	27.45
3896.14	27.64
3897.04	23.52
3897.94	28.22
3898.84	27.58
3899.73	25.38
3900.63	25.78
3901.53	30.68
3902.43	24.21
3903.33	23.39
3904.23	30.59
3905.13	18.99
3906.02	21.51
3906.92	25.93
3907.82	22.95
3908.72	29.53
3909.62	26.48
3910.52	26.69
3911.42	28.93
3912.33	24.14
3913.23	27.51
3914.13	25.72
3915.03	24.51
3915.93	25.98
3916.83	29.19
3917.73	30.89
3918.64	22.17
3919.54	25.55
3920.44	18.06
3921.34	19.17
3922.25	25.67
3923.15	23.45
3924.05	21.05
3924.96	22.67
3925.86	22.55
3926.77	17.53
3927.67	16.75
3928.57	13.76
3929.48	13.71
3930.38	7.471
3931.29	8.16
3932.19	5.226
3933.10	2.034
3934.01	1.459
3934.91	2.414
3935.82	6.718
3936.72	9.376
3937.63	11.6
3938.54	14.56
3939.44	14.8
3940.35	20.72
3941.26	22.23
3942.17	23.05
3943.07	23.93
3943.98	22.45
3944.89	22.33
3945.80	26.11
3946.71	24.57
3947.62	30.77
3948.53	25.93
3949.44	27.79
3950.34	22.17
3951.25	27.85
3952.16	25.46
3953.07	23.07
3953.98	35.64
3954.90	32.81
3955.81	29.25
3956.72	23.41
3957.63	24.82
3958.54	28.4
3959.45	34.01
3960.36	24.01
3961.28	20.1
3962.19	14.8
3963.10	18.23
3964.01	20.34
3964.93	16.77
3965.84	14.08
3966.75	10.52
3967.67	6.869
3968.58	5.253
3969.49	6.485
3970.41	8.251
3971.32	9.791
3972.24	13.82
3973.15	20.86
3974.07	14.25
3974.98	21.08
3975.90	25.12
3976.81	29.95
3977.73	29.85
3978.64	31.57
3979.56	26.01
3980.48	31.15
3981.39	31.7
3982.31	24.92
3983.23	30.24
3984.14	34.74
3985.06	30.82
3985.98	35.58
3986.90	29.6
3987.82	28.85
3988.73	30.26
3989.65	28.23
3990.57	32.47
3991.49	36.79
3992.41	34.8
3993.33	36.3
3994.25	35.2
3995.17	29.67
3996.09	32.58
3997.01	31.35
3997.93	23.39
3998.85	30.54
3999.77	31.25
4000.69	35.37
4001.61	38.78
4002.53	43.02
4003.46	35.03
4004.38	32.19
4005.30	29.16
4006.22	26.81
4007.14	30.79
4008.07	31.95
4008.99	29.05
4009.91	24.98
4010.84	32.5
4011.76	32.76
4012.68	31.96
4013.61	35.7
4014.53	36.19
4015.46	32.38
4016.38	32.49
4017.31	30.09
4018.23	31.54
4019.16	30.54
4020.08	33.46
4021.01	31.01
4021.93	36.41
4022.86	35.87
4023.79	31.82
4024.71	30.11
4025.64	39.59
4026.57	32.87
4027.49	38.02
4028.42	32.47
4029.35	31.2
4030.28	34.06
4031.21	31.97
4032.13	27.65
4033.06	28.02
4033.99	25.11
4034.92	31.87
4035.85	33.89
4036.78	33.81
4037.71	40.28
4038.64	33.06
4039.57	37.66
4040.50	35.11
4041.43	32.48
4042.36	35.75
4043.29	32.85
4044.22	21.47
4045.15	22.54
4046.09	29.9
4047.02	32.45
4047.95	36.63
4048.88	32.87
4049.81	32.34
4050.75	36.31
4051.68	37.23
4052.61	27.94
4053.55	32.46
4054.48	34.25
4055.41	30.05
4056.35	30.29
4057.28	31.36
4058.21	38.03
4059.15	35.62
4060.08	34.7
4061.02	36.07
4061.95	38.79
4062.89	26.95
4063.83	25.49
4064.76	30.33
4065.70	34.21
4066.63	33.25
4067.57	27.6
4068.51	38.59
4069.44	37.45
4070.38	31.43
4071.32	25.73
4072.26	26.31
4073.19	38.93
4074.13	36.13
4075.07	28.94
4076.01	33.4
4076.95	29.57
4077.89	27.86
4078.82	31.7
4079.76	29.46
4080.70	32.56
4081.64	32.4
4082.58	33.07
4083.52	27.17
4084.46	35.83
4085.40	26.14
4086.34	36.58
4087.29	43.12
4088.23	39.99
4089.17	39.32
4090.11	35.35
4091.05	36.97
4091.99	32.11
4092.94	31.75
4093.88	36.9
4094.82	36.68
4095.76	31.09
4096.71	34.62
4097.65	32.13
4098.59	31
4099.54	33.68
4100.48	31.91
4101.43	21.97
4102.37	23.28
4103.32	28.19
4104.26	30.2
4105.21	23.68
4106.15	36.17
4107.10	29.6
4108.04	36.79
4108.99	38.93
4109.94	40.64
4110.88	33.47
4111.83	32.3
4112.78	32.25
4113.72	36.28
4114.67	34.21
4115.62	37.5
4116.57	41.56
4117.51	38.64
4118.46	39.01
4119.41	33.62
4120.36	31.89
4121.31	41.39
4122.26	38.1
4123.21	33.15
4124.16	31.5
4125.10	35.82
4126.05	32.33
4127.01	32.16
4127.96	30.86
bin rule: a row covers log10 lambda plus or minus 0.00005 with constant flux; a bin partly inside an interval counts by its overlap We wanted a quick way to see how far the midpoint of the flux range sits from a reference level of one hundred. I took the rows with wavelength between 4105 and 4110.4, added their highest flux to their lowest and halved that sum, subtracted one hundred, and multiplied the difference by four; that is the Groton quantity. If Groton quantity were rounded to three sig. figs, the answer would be -271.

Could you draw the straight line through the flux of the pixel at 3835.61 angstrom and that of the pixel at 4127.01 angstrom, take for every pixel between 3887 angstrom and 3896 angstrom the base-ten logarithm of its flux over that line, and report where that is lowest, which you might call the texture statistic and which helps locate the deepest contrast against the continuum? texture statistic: 3888.97 angstrom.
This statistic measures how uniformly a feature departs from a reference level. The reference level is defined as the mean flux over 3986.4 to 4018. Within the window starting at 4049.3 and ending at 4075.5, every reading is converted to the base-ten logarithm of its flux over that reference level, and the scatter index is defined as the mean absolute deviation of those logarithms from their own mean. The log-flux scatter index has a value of 0.049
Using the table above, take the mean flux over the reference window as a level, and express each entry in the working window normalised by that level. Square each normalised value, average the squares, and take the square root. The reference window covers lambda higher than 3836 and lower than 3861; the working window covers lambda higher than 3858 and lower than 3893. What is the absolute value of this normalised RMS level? 1.11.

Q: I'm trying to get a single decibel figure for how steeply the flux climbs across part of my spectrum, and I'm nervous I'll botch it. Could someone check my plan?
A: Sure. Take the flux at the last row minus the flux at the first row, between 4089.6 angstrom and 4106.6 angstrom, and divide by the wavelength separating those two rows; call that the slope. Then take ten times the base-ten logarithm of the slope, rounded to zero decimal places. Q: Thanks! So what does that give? -13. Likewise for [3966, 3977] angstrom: 3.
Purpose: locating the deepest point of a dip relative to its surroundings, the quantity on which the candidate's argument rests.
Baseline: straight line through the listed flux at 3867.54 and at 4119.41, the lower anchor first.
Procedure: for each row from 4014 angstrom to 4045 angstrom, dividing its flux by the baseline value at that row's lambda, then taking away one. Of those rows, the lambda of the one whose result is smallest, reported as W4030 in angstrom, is 4044.22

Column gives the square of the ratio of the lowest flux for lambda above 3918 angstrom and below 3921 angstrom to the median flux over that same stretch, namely 0.66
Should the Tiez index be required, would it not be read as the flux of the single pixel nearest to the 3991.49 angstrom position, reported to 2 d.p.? 36.79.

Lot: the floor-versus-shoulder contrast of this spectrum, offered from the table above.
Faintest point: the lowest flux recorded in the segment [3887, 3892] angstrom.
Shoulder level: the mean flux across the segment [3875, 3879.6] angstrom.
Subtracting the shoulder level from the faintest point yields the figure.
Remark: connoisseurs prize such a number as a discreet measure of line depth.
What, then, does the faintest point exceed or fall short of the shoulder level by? -12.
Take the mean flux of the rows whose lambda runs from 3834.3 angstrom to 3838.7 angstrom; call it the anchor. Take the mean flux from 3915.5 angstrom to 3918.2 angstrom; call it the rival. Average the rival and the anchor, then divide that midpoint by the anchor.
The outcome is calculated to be 1.6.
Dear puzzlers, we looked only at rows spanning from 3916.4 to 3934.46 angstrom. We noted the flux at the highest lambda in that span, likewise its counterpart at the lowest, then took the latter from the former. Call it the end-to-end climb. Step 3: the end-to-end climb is -28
